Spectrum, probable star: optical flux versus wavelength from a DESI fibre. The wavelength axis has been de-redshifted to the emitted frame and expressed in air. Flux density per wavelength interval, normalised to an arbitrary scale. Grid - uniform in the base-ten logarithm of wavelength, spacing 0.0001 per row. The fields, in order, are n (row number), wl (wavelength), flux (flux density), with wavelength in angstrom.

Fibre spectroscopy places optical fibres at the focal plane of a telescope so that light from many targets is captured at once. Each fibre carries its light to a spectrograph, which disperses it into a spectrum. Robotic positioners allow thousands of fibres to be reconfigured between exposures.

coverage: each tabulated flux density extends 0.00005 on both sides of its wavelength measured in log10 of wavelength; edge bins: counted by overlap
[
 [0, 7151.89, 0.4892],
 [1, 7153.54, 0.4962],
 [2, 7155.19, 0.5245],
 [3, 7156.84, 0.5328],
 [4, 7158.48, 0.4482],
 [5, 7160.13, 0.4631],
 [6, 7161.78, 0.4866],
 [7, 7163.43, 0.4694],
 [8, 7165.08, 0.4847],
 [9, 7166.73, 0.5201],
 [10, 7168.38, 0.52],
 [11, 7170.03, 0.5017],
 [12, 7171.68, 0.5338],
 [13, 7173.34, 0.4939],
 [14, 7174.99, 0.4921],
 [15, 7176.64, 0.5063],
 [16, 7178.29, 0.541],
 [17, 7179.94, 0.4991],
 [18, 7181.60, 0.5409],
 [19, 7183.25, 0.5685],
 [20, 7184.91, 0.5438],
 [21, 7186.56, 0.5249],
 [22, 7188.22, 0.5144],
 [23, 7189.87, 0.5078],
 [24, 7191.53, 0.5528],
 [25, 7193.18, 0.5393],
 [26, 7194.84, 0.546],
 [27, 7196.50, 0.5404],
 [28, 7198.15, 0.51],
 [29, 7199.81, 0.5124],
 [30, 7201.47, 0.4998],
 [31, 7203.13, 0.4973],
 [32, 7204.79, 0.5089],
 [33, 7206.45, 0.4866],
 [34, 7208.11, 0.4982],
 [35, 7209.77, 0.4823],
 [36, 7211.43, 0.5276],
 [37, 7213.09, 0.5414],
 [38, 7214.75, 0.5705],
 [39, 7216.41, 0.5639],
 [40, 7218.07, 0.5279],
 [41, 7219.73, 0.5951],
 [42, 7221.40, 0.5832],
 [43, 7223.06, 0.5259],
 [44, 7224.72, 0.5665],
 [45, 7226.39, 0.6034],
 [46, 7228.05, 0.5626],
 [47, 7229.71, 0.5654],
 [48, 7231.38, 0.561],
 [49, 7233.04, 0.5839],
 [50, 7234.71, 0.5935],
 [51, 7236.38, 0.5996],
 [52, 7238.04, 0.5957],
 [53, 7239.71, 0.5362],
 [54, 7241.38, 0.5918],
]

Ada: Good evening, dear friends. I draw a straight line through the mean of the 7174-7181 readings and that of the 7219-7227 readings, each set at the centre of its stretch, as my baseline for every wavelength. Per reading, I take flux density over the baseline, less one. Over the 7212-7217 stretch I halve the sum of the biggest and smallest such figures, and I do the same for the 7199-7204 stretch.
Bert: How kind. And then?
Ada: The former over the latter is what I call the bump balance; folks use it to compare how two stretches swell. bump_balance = 0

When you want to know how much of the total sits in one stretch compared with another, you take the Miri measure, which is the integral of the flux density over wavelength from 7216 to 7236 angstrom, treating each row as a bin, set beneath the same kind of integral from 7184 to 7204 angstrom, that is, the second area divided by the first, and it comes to 0.92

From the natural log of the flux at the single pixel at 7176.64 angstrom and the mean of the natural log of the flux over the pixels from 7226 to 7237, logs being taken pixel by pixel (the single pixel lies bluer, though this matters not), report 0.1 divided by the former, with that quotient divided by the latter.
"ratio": 0.27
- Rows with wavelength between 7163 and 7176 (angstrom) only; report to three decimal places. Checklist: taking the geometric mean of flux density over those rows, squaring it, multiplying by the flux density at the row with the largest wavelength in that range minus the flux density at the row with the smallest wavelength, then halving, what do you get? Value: 0.003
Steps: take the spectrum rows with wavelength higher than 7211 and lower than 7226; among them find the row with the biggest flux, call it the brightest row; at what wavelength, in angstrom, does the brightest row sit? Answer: 7219.73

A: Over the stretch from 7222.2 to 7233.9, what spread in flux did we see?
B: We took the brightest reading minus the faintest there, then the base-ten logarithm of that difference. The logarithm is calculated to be -1.11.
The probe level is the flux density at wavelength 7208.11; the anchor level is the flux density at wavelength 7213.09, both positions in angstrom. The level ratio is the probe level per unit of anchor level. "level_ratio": 0.92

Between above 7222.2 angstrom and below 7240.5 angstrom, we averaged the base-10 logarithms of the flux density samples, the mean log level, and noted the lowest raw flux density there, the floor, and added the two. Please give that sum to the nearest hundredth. 0.28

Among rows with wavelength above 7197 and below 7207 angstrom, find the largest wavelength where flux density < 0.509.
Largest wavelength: 7206.45 angstrom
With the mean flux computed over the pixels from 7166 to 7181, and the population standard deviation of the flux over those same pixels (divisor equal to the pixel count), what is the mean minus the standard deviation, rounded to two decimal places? 0.50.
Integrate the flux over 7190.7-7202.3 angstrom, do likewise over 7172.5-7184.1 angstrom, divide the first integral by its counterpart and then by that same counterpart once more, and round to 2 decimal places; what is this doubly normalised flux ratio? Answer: 0.17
